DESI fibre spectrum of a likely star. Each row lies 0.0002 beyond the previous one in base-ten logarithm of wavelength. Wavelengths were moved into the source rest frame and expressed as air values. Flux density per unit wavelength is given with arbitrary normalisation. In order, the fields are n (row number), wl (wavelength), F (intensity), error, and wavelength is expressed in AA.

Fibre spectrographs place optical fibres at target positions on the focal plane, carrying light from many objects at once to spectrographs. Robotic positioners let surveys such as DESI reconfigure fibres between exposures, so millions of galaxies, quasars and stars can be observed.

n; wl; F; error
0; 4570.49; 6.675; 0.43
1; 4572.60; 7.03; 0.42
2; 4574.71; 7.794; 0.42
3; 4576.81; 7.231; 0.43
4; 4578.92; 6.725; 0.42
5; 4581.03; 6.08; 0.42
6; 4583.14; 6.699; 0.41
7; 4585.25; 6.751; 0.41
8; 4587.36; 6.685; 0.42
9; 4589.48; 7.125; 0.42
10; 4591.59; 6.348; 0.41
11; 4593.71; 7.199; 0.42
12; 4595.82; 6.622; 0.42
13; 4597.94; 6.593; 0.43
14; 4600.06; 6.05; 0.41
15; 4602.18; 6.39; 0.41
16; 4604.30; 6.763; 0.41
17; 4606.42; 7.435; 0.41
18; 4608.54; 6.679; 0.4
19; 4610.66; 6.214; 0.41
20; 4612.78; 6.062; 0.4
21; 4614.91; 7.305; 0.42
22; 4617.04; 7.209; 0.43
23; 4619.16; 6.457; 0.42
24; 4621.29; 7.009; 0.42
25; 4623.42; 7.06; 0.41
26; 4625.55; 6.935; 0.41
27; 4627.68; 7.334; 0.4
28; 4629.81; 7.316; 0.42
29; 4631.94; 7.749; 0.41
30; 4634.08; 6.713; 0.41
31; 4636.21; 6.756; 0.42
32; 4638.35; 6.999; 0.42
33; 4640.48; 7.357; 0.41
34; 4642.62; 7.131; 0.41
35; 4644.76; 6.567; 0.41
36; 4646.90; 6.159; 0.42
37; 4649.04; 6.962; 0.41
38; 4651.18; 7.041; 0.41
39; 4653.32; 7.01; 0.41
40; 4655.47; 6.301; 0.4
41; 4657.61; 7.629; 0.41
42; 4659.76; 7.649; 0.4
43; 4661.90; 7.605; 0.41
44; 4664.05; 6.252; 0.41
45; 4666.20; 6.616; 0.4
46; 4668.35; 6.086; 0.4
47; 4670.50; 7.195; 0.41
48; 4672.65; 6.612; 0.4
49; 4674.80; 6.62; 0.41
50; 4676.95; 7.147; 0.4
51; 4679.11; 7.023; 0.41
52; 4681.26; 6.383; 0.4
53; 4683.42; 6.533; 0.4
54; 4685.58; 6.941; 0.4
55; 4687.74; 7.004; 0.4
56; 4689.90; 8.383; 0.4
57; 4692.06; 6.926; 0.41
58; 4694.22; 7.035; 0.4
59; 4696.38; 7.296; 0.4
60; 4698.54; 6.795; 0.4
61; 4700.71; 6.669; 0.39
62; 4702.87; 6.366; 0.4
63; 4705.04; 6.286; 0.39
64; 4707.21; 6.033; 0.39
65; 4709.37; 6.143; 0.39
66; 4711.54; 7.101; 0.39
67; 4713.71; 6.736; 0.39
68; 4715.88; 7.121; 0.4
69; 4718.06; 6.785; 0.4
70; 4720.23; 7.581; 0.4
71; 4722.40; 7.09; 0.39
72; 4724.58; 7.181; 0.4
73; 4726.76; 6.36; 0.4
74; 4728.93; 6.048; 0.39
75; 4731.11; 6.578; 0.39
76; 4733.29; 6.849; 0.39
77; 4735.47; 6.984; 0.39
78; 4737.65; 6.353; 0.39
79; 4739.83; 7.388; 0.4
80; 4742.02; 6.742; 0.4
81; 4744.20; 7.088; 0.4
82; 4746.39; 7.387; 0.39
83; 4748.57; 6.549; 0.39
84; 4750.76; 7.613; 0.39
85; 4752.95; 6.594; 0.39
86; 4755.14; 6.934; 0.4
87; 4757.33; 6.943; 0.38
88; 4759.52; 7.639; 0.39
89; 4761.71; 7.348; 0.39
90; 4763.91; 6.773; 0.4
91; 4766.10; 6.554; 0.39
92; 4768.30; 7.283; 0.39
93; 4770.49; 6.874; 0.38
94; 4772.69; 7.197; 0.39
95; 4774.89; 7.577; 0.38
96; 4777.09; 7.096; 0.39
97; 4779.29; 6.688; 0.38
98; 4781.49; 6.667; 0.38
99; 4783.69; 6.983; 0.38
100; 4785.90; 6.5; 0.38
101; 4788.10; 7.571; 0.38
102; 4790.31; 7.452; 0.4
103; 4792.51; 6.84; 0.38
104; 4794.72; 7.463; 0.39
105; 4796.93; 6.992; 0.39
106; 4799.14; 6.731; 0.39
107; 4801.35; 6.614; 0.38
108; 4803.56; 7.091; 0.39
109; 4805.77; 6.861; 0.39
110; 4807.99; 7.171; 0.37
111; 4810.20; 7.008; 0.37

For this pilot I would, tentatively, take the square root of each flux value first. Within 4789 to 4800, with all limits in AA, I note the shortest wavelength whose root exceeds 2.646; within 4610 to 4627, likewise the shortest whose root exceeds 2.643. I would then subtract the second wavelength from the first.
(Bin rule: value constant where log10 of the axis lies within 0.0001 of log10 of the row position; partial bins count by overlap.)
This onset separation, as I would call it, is 175.4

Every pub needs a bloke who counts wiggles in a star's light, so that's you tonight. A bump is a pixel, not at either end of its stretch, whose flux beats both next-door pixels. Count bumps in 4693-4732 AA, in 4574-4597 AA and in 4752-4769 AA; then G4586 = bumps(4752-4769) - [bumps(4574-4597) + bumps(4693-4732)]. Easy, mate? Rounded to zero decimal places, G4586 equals -7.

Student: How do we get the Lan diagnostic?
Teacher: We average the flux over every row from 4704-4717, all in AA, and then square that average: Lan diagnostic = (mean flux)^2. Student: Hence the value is 43.2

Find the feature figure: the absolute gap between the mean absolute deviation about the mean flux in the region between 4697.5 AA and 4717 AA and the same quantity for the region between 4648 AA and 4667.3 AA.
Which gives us 0.09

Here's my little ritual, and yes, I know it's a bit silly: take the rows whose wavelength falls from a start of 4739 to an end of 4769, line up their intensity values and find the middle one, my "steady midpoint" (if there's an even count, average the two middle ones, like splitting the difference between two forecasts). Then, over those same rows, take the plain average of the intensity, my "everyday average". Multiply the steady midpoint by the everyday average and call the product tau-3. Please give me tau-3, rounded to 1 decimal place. 49.5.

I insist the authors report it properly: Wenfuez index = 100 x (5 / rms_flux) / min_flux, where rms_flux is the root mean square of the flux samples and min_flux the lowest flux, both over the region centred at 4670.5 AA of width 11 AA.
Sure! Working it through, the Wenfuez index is 12.4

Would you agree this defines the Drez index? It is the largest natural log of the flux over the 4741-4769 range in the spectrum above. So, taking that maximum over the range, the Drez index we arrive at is 2.03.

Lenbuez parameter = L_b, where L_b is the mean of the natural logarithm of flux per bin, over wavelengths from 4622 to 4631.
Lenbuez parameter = 1.97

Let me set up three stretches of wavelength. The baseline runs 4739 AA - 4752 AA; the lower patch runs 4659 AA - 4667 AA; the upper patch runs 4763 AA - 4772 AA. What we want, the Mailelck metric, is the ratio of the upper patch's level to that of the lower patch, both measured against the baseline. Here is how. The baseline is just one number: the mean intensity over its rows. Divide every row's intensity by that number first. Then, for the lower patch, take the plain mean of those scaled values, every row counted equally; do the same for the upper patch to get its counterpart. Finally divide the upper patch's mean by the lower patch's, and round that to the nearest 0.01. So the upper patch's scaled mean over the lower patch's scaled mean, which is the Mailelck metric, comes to 0.98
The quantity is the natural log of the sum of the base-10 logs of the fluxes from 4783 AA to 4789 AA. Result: 0.931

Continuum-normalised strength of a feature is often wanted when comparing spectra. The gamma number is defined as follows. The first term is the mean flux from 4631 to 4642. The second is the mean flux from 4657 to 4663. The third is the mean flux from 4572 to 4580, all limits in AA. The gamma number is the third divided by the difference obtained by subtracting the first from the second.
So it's 14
